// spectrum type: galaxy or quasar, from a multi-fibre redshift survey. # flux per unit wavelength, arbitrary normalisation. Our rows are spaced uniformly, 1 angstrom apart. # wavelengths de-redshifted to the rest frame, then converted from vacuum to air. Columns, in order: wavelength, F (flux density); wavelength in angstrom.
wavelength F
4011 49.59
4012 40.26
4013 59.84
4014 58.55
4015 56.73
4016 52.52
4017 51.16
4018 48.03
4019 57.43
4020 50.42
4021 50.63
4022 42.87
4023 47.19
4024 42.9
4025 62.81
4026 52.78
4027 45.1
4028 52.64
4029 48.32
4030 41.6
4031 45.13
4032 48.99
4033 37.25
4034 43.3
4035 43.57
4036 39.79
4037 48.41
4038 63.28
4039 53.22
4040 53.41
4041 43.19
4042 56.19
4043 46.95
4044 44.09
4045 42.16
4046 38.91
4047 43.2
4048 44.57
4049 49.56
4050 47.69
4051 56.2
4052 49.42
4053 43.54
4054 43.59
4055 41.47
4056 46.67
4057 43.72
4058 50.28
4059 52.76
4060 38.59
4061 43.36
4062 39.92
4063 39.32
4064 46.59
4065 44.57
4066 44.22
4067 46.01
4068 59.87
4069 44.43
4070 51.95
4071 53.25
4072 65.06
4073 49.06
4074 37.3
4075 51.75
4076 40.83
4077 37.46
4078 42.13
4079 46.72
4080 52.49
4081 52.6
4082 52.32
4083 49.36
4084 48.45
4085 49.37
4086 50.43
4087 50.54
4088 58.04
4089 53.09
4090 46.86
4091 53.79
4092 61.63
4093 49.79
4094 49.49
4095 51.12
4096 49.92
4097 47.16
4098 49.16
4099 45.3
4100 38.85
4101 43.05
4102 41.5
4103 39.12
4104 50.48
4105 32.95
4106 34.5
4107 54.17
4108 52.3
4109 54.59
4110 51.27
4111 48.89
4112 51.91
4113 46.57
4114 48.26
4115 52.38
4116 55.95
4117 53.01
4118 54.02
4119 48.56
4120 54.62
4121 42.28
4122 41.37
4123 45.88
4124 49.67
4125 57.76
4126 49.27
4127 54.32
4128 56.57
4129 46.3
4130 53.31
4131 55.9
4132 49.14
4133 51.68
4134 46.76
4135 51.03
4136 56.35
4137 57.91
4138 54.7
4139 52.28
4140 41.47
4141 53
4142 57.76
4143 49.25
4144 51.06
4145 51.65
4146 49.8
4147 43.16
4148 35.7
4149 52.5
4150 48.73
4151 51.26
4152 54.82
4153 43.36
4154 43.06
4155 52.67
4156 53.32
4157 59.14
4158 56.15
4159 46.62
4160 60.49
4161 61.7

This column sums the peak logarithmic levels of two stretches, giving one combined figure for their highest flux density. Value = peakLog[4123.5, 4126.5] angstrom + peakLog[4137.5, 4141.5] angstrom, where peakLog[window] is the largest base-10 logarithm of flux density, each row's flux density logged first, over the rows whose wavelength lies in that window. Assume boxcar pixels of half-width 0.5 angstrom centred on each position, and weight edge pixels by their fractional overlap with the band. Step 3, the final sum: 3.50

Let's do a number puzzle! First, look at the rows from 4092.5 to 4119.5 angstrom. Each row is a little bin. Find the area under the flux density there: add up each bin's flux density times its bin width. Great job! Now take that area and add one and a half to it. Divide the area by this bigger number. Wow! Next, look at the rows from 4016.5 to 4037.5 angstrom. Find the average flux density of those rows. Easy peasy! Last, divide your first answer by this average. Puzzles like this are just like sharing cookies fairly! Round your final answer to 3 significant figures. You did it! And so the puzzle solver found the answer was 0.0210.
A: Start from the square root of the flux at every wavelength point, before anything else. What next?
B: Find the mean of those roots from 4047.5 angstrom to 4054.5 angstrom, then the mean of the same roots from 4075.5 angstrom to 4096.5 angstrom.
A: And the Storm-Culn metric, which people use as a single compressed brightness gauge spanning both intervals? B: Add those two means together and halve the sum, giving 6.98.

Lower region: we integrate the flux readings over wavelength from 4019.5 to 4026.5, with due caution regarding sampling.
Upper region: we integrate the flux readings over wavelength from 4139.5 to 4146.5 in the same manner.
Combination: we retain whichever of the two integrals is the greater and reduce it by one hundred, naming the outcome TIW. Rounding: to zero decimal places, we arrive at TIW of 254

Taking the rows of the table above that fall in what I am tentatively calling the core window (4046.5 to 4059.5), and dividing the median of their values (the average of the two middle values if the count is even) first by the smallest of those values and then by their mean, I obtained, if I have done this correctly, 0.024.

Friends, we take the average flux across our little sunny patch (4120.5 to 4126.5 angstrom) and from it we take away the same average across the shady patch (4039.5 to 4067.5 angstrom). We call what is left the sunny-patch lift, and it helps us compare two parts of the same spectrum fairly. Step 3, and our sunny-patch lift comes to 2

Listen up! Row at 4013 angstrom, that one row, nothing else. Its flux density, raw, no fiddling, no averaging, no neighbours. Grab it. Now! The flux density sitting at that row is 59.84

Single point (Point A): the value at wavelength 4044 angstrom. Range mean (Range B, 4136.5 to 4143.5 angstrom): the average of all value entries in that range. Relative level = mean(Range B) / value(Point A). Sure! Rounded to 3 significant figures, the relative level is 1.19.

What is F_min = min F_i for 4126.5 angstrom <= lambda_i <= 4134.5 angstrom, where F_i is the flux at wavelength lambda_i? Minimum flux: 46.3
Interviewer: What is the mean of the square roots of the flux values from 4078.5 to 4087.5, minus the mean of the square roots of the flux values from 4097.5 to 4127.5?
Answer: 0.17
